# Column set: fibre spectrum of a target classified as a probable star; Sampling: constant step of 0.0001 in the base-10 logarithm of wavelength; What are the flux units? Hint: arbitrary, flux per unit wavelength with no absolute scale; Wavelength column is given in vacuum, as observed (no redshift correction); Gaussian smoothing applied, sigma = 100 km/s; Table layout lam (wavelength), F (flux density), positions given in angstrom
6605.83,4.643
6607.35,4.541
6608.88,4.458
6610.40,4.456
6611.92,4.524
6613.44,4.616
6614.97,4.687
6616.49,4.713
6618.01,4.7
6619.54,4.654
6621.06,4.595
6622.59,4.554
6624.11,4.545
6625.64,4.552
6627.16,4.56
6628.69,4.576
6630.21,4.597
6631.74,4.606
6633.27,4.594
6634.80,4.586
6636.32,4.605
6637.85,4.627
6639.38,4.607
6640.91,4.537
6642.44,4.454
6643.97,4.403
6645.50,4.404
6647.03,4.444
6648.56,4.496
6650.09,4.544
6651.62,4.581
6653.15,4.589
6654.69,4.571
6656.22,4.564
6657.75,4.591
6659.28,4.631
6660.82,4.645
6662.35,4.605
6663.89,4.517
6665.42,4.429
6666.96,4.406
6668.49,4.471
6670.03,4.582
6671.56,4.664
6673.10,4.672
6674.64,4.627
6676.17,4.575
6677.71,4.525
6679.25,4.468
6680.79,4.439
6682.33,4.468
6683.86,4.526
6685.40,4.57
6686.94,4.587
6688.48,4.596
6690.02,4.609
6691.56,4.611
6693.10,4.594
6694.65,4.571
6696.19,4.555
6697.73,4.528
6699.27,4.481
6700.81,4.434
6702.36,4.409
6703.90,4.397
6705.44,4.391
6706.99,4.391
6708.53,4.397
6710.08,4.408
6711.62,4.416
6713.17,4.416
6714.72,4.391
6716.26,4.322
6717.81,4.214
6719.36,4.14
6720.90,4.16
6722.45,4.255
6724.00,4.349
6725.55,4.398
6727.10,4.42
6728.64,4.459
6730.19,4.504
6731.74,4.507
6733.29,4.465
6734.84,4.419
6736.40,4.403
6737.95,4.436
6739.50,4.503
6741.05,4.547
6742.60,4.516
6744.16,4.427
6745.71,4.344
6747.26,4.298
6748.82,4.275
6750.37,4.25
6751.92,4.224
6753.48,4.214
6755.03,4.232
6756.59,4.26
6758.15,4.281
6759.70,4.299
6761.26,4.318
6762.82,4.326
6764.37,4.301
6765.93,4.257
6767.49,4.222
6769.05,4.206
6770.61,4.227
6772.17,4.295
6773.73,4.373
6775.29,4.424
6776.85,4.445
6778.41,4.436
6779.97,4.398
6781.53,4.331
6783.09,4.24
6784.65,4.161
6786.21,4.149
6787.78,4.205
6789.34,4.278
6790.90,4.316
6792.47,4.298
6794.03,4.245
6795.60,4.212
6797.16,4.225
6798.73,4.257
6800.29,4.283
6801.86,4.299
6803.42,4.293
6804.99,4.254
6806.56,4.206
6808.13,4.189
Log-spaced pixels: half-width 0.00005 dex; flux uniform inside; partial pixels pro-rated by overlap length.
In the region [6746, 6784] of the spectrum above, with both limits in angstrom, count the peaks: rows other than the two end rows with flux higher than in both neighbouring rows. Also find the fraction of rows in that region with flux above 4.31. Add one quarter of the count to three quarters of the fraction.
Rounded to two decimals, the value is 0.75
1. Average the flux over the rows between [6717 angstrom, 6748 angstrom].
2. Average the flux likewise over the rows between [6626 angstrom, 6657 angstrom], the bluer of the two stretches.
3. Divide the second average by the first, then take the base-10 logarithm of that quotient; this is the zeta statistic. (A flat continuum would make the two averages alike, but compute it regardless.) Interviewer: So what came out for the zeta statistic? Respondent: 0.0155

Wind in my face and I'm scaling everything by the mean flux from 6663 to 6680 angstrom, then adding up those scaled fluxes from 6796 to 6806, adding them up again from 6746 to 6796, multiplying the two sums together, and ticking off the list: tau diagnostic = 170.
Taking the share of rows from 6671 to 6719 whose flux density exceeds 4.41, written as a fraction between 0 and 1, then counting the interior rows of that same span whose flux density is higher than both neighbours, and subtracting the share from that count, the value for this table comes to 1.3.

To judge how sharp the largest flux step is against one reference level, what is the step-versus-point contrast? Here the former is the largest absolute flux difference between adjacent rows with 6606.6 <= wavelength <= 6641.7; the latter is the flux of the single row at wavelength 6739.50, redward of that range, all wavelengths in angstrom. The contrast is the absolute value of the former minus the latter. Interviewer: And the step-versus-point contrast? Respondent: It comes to 4.41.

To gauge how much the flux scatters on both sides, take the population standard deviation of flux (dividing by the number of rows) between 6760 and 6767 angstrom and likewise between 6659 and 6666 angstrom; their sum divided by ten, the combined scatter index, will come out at 0.0108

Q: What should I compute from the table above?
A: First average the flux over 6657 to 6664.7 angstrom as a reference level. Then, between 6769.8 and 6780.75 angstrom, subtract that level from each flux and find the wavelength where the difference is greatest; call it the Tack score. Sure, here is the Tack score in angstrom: 6776.85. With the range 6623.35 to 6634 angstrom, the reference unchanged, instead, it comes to 6631.74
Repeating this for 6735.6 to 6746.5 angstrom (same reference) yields 6741.05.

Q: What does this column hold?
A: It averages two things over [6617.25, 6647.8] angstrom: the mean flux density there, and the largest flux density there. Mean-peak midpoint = 4.63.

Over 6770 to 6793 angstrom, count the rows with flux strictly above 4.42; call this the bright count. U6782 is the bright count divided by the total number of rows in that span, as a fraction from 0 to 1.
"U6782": 0.20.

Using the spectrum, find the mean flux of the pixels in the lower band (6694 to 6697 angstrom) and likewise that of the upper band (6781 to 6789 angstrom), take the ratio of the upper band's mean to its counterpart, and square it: 0.85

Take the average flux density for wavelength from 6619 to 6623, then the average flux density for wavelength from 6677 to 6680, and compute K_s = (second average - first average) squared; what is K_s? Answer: 0.01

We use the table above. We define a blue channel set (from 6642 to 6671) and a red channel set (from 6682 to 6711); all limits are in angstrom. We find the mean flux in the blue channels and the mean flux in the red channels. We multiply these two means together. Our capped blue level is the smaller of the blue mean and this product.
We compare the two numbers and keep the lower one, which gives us 4.52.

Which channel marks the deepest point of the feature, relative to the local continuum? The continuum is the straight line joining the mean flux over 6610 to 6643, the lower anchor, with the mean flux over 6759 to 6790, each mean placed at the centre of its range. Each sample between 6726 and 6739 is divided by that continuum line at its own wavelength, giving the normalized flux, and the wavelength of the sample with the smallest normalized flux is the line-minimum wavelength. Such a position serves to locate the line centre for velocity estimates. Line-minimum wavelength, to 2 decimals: 6727.10 angstrom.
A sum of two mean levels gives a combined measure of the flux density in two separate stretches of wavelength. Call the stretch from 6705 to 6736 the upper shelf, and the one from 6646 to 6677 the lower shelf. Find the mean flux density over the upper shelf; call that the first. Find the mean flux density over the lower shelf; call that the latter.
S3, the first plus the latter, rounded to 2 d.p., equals 8.93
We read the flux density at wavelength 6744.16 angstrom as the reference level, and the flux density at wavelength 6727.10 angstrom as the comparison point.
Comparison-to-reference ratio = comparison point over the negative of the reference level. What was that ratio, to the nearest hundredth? -1.00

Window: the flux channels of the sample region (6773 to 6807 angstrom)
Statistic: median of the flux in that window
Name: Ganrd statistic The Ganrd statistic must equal 4.28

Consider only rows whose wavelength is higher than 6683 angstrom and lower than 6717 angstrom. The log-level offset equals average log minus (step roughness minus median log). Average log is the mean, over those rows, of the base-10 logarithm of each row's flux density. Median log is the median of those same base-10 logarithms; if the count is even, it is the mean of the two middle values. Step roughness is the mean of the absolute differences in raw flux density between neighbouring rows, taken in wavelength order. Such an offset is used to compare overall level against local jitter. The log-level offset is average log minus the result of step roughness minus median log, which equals 1.28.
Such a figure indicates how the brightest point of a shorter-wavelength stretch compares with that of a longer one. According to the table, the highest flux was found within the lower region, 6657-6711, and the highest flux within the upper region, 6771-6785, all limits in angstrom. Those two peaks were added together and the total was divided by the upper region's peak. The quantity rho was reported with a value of 2.05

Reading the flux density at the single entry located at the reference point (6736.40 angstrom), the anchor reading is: 4.403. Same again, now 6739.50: 4.503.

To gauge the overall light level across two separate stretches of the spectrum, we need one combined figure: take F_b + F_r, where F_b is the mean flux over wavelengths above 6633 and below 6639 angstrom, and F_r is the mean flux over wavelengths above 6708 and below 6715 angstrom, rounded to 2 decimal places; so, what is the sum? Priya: 9.01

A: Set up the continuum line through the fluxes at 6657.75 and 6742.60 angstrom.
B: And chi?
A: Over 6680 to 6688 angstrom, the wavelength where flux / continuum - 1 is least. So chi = 6680.79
